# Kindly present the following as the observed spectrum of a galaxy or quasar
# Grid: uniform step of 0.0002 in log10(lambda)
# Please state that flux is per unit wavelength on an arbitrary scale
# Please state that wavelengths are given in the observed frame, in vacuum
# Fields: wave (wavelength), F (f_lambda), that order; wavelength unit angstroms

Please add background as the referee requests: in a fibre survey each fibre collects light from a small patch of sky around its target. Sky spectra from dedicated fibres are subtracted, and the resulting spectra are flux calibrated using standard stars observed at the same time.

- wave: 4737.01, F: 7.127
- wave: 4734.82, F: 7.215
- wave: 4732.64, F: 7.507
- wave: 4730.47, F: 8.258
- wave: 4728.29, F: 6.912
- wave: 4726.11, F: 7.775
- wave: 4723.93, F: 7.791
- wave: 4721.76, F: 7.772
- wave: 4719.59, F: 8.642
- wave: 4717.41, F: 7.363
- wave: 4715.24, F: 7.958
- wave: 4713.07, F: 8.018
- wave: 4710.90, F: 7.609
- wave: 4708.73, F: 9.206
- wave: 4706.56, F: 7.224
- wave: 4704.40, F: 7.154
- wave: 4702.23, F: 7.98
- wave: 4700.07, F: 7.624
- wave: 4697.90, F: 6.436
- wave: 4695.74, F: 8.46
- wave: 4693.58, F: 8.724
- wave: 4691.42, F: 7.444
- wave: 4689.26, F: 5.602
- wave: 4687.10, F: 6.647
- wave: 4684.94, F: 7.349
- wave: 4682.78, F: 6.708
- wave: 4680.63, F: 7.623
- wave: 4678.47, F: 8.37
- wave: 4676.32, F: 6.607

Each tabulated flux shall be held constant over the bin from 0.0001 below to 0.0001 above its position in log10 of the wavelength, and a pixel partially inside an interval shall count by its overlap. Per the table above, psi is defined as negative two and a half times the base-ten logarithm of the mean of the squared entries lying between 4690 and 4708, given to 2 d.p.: -4.42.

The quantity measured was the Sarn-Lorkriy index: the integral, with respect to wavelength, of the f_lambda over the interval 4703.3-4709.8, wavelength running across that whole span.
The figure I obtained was 51.1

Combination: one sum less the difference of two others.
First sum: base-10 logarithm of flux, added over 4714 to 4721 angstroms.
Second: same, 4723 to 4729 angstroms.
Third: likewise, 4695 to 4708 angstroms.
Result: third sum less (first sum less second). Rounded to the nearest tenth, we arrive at 5.2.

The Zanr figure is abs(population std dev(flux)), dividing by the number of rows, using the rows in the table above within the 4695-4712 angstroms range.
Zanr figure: 0.80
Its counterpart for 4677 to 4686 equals 0.60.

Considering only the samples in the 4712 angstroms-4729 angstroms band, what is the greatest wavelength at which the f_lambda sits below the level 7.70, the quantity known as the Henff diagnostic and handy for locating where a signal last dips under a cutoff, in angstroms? 4728.29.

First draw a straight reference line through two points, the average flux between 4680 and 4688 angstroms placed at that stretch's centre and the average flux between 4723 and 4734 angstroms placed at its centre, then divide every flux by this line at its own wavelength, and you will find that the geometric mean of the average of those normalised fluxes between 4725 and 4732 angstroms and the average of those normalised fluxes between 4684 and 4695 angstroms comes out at 1.00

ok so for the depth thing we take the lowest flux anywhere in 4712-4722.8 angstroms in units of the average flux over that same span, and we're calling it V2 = 0.926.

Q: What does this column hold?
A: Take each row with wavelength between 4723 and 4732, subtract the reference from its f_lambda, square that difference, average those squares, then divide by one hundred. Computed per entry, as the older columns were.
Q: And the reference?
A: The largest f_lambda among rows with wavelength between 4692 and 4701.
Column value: 0.013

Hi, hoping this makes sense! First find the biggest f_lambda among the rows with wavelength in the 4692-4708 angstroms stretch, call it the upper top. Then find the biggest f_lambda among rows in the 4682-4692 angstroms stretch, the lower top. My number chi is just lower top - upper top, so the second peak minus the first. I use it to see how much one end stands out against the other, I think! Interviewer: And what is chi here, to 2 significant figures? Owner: -1.3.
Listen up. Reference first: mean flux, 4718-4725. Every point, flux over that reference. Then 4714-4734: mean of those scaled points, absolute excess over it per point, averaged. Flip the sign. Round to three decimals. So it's -0.043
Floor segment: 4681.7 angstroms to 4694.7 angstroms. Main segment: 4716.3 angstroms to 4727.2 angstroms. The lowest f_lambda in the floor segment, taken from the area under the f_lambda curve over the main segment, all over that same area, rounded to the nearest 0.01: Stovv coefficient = 0.93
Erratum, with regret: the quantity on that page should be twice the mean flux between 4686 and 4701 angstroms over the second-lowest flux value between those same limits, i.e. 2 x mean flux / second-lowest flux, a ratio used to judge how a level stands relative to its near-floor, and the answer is 2.26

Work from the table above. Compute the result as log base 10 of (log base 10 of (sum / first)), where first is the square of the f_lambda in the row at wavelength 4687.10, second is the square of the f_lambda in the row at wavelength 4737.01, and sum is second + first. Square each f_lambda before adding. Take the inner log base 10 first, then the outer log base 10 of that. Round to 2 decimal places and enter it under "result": -0.48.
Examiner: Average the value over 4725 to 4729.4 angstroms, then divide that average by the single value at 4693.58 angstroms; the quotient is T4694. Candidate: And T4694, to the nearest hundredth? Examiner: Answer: 0.84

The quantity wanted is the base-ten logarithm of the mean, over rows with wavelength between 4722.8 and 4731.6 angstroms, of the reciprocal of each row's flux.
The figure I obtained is -0.88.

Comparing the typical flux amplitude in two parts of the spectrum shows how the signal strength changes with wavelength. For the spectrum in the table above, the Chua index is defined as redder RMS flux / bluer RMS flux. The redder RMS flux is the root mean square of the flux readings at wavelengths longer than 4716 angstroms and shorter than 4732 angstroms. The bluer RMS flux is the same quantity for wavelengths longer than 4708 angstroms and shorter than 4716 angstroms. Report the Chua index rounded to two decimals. 0.95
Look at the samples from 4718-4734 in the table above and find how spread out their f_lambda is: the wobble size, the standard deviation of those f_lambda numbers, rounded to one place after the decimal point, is 0.5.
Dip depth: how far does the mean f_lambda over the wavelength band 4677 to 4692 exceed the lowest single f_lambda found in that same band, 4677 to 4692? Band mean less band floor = 1.5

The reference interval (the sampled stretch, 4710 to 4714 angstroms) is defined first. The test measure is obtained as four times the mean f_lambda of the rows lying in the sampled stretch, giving 31.3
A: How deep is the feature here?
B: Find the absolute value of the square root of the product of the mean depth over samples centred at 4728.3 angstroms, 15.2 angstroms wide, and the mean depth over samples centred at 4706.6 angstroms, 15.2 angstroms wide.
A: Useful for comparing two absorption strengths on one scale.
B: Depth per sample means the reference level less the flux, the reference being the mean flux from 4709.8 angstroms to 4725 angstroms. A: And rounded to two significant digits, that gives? 0.12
